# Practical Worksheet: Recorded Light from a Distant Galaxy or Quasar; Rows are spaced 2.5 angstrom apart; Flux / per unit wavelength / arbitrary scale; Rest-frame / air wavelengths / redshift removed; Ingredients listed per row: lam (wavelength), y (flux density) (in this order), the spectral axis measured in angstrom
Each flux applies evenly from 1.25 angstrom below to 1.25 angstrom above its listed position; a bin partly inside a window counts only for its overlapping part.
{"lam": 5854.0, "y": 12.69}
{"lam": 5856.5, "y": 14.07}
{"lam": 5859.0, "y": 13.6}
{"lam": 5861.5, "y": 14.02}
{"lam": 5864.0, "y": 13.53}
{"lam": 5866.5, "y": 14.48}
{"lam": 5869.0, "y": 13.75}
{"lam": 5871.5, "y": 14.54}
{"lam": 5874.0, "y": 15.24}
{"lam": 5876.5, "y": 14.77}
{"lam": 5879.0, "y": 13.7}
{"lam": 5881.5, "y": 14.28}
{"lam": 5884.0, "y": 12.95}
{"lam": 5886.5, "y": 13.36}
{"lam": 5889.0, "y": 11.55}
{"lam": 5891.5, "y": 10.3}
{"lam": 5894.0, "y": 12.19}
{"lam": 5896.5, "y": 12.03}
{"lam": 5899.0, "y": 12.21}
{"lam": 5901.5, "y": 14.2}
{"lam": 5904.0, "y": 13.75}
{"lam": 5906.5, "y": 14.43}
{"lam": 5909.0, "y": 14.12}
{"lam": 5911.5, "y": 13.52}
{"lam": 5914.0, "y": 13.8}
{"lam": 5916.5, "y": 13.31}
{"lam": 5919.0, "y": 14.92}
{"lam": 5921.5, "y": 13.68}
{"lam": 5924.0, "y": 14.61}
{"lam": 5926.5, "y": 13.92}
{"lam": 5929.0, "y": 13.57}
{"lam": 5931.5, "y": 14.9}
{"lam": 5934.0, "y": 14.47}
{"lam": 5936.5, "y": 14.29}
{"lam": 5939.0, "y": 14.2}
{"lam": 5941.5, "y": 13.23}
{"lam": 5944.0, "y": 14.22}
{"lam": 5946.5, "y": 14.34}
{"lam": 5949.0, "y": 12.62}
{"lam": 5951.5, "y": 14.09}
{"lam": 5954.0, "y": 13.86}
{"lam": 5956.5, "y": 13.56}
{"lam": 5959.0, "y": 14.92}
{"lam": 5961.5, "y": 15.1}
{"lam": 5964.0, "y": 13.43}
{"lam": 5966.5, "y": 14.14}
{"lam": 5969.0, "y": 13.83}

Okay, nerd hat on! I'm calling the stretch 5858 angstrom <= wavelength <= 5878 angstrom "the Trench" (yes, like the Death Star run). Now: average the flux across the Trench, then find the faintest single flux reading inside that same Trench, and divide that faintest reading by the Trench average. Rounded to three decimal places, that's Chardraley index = 0.950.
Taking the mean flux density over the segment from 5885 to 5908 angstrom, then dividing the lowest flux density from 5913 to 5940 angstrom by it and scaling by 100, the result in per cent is 105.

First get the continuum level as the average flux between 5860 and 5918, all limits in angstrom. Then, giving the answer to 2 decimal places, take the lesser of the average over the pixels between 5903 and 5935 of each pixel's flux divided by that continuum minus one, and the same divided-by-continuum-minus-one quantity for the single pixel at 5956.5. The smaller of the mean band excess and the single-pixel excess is 0.01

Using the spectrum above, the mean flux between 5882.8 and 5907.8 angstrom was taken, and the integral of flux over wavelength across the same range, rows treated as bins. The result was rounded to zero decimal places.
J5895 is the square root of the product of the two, 63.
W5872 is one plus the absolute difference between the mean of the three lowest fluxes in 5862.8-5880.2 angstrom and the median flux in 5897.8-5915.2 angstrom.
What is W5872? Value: 1.14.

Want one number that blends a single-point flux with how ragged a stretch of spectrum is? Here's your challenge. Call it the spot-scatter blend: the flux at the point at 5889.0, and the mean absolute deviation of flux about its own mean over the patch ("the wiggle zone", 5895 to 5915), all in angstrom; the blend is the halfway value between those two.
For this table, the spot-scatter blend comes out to 6.1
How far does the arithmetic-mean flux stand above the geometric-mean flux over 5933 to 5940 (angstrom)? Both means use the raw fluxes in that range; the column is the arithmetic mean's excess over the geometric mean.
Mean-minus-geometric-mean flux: 0.00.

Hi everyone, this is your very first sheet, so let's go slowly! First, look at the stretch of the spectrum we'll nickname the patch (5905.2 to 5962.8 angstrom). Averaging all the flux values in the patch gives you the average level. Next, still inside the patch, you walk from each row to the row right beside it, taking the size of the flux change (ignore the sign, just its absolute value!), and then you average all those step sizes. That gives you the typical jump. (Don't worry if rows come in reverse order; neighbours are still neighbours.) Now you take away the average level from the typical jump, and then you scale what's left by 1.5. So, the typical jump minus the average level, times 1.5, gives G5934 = -20.0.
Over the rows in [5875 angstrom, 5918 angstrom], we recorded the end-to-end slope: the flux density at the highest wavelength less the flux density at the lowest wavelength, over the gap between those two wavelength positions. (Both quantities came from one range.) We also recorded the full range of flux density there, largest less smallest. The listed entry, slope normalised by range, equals -0.01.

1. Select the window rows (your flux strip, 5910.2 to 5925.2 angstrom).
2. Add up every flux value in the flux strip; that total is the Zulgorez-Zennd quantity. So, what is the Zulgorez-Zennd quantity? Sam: 83.8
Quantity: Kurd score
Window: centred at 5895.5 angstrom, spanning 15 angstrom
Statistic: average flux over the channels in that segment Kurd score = 12.1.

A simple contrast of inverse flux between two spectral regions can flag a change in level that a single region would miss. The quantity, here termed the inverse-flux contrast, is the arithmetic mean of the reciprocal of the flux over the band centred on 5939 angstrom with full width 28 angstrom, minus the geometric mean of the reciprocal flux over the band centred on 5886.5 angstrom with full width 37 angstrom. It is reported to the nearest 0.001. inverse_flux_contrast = -0.004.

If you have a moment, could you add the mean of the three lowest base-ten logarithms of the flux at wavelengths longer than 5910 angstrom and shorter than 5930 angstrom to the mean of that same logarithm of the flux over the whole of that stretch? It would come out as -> 2.27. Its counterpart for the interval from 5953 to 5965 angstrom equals 2.29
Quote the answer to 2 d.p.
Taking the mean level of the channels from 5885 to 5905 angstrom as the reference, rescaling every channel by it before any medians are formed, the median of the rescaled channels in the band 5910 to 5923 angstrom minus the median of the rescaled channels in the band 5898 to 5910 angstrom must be -0.04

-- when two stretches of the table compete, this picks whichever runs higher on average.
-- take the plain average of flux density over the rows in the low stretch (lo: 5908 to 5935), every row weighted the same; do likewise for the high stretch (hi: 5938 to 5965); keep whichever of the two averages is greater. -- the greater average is 14.1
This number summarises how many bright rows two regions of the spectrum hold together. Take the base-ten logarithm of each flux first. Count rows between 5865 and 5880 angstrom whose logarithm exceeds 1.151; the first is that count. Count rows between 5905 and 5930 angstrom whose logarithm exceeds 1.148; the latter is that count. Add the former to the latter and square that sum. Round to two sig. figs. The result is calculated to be 64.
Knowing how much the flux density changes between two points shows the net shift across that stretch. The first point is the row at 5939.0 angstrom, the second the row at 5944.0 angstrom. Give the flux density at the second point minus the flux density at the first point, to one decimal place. 0.0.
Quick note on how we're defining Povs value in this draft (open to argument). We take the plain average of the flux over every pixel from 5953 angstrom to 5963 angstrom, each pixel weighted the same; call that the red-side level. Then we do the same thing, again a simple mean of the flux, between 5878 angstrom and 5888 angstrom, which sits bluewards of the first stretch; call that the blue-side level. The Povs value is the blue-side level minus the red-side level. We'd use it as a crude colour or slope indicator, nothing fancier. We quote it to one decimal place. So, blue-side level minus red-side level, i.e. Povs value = -0.8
